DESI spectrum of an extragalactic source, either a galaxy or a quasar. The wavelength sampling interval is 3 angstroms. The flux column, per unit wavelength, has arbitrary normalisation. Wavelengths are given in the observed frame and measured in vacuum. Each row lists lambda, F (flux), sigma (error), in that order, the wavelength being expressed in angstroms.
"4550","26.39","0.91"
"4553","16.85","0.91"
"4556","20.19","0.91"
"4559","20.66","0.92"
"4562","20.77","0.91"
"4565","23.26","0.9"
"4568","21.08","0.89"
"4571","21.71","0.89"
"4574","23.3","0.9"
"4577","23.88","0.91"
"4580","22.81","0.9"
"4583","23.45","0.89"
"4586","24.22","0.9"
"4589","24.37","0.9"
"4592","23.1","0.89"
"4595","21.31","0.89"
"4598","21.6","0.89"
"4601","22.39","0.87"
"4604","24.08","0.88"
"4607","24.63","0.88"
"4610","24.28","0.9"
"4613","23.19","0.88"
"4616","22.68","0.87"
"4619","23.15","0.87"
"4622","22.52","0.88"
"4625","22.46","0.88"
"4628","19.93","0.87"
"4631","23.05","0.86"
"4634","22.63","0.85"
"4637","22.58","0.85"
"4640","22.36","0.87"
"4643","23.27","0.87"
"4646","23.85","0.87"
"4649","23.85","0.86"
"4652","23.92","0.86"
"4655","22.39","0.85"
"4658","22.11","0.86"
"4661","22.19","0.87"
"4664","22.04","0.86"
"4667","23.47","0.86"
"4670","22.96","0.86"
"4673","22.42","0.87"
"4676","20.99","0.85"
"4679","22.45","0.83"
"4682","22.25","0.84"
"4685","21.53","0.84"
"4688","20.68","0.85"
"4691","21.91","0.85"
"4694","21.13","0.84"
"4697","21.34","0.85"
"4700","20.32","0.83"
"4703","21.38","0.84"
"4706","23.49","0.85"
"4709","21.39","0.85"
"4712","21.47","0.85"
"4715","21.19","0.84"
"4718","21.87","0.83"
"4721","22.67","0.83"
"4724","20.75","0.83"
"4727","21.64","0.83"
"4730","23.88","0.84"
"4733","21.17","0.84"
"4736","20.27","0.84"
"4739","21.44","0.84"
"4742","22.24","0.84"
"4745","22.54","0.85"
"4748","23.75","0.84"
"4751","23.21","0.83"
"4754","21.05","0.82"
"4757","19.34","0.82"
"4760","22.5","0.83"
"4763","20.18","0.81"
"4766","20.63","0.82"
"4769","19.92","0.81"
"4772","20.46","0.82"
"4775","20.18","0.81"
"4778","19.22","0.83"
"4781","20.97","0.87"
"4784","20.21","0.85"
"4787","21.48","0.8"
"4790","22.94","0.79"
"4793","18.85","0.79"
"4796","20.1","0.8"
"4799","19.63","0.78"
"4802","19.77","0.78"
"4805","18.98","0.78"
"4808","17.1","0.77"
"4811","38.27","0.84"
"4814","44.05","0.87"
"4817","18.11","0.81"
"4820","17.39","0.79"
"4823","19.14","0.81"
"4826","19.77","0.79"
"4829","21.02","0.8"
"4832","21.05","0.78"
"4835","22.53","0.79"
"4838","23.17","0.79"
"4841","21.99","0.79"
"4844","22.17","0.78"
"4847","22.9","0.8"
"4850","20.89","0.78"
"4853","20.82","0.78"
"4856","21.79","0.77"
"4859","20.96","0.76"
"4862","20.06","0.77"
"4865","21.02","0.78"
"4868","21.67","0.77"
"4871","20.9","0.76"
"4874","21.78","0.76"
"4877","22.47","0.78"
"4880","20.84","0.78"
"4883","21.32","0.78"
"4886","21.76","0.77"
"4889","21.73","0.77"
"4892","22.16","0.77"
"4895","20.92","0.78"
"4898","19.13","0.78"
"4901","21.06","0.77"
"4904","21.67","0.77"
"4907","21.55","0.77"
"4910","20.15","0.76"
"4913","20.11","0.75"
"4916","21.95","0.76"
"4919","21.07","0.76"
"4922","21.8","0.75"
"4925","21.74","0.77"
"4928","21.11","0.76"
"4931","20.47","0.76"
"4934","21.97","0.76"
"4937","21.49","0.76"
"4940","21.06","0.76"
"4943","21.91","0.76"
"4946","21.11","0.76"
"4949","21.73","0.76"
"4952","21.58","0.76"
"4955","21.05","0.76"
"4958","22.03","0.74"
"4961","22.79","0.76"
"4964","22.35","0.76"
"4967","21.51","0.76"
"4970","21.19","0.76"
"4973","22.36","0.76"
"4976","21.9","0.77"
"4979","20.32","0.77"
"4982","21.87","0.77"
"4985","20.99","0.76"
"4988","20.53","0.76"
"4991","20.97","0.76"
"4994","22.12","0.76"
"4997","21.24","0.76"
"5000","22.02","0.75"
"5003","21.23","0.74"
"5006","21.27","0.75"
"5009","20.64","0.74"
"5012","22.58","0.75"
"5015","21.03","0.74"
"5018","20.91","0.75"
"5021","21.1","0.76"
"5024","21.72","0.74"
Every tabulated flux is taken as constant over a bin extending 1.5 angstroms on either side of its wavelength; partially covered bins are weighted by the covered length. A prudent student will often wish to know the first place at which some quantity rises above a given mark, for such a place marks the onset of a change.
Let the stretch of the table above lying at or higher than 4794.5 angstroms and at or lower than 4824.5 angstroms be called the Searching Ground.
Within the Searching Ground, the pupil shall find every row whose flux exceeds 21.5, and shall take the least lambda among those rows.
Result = 4811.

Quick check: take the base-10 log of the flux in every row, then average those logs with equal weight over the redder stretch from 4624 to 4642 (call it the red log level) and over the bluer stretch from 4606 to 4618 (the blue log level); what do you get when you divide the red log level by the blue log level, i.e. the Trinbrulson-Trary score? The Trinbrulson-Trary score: 0.98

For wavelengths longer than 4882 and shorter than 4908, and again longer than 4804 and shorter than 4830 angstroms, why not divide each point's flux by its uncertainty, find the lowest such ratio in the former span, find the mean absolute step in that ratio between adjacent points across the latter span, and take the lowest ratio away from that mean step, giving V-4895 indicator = -16.6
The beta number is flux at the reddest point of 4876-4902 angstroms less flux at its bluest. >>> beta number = -1.4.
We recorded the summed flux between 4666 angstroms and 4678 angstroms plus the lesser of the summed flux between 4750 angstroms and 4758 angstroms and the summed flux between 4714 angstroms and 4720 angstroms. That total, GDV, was 133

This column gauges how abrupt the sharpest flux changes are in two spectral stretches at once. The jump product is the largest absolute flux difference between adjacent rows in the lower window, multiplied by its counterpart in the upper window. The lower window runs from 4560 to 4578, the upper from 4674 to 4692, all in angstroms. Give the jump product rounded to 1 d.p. 3.6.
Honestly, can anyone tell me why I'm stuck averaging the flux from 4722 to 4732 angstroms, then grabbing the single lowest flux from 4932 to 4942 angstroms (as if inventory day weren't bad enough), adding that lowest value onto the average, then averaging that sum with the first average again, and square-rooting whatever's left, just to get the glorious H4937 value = 5.71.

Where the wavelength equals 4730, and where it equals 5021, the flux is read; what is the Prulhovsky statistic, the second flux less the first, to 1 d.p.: -2.8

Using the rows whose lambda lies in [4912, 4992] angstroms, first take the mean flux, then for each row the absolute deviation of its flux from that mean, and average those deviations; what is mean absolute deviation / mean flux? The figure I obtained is 0.025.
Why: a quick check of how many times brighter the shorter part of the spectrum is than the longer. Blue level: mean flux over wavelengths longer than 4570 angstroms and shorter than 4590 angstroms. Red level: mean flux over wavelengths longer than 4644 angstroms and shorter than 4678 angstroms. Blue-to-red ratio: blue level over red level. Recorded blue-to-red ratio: 1.03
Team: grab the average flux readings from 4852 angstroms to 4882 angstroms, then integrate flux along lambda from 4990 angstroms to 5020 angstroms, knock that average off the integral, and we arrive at 621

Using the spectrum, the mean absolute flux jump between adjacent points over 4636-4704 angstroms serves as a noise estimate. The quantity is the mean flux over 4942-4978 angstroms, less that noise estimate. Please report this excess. 21.1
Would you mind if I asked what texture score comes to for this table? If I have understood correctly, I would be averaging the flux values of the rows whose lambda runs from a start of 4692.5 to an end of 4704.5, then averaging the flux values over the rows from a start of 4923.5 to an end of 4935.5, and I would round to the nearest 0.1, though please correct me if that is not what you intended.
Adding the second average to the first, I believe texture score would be 42.4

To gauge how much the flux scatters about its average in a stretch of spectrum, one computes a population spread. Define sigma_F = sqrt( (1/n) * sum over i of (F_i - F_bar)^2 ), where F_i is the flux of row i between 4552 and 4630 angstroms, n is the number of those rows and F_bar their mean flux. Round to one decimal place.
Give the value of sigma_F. 1.7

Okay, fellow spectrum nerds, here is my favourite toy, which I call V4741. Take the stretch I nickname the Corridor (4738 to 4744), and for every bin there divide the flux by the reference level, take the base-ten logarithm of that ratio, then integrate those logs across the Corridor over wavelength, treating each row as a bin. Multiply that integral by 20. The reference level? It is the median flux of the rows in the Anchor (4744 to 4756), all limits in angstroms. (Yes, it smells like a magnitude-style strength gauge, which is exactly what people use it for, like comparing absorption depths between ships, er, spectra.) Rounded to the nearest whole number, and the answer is -2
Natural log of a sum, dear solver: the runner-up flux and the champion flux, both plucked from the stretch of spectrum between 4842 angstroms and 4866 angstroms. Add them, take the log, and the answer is 3.81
